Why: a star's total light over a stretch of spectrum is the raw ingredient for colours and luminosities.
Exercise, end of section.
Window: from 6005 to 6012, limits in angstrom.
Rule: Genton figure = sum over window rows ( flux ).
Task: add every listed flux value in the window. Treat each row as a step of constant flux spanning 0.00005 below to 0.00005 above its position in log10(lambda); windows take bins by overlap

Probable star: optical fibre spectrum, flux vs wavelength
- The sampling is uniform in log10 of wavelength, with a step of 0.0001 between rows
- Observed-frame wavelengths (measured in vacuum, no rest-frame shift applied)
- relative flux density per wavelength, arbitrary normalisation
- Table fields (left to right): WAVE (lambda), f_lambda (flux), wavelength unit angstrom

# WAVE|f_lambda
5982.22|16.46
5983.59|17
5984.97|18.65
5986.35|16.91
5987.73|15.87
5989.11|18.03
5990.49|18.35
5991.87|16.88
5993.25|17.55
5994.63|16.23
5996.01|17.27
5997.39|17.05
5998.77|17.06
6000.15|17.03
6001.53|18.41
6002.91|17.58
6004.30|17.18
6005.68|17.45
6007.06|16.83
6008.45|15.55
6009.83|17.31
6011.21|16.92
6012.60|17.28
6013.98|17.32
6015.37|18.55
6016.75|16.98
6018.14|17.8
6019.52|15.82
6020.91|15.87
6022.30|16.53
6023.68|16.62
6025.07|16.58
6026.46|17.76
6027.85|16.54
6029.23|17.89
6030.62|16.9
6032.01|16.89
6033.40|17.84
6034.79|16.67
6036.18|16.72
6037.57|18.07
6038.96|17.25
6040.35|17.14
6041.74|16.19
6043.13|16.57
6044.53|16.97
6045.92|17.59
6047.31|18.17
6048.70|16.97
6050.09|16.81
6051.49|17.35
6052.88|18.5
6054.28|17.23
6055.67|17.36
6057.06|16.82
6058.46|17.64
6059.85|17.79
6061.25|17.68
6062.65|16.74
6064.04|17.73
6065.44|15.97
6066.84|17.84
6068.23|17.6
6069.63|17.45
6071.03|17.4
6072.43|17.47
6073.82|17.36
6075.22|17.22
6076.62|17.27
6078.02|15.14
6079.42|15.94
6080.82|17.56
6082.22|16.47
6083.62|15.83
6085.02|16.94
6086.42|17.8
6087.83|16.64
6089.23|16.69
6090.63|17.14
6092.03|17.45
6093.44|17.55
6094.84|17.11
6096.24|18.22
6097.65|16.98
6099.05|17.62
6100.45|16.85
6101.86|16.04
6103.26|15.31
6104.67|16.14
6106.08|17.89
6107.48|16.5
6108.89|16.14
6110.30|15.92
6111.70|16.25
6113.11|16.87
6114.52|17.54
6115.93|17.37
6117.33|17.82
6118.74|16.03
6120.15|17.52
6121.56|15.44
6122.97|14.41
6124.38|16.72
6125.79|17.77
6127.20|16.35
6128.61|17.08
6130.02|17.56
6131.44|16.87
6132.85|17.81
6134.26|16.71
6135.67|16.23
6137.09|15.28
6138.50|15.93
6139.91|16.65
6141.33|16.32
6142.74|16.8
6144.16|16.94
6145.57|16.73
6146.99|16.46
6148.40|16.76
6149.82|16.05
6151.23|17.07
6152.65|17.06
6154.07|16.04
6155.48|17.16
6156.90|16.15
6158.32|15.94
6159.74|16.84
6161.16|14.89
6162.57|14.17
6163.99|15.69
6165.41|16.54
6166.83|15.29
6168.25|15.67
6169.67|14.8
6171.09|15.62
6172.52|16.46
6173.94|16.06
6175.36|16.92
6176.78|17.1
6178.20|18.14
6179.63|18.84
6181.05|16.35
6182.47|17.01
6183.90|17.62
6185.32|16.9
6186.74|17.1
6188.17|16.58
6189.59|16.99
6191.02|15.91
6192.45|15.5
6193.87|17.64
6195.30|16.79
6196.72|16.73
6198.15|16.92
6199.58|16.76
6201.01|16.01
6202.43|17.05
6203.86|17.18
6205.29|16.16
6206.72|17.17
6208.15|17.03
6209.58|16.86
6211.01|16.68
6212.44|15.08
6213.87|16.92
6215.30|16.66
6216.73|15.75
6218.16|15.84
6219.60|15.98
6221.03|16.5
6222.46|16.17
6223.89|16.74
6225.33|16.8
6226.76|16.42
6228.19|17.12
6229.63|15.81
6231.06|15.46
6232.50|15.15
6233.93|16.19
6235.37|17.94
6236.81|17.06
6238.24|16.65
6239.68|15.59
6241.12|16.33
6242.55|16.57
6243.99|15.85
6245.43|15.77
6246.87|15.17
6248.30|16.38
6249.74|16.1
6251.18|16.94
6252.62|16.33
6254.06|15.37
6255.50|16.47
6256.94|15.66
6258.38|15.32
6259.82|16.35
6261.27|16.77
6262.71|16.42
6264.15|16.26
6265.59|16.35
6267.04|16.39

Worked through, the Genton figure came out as 84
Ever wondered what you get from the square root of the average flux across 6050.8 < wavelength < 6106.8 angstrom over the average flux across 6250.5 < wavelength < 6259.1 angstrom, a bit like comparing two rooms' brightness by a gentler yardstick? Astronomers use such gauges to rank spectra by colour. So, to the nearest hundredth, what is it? 1.03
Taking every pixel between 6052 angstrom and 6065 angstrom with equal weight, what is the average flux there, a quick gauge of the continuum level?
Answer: 17.5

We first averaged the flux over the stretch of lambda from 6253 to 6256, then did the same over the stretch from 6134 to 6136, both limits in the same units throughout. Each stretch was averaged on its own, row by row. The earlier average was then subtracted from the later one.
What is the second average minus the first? 0.6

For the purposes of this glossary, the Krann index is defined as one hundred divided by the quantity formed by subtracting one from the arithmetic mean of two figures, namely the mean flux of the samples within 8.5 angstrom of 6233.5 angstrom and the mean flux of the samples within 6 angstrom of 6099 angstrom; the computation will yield 6.40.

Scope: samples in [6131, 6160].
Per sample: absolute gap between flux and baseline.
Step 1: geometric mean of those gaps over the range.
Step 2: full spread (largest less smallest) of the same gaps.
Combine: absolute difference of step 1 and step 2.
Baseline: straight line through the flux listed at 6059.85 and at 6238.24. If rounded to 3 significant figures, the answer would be 1.48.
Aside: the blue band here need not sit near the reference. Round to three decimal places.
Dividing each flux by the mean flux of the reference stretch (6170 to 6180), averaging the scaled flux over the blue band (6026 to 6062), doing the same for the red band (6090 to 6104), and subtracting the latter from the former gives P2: 0.015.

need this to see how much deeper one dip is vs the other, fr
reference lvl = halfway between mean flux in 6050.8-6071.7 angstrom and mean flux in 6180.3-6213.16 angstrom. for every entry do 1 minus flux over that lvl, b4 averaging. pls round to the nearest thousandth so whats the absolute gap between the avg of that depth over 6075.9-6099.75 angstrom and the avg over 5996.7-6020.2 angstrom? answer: 0.013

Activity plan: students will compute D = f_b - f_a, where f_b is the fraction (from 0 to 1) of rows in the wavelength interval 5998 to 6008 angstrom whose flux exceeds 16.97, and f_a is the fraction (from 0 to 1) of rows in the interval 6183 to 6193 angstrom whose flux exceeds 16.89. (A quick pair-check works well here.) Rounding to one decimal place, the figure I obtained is 0.3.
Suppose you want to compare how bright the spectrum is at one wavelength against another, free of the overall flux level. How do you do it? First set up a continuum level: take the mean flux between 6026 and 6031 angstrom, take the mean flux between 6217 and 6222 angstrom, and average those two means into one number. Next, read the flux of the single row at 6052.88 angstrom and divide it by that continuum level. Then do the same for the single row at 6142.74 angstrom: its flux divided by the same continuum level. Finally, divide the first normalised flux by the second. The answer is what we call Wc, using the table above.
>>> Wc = 1.10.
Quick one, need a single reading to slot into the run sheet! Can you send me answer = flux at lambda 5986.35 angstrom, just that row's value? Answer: 16.91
